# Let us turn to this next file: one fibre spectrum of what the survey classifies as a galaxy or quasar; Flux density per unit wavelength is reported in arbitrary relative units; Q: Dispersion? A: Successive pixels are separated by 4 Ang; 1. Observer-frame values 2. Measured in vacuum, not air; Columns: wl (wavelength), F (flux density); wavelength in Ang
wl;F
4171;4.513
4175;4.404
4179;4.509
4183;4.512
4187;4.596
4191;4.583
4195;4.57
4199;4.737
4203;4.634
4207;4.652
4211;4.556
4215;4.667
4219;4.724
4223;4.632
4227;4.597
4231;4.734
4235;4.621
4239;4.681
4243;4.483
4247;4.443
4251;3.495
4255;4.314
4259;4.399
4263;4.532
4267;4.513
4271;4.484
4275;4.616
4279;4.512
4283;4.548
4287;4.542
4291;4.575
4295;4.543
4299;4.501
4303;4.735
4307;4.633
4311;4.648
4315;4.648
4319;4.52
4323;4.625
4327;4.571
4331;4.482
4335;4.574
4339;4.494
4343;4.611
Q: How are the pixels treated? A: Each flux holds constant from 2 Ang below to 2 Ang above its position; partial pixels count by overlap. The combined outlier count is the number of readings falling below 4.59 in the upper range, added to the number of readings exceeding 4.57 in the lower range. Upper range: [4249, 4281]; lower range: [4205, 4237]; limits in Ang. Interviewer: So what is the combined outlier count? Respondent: 14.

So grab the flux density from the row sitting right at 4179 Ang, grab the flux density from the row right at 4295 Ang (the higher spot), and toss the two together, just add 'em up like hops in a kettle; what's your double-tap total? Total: 9.05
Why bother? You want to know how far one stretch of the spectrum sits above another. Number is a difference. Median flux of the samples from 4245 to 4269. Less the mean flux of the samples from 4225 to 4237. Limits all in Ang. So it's -0.23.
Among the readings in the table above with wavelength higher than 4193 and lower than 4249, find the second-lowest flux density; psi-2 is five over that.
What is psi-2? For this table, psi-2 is 1.12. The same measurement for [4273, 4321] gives 1.11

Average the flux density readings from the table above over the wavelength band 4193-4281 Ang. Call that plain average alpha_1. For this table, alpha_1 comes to 4.53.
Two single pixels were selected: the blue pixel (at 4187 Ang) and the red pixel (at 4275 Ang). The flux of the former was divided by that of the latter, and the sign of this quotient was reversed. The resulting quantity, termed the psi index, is -1.00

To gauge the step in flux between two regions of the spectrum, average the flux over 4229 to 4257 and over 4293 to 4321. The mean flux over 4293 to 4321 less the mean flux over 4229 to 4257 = 0.21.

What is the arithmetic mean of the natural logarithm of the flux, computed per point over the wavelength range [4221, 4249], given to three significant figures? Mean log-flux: 1.53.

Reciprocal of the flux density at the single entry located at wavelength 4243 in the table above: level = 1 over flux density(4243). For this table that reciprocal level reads 0.223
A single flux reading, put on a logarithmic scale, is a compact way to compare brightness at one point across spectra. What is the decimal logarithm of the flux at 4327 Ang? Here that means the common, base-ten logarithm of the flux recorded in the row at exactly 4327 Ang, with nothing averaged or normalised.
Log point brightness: 0.660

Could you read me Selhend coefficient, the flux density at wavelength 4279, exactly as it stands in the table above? 4.512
